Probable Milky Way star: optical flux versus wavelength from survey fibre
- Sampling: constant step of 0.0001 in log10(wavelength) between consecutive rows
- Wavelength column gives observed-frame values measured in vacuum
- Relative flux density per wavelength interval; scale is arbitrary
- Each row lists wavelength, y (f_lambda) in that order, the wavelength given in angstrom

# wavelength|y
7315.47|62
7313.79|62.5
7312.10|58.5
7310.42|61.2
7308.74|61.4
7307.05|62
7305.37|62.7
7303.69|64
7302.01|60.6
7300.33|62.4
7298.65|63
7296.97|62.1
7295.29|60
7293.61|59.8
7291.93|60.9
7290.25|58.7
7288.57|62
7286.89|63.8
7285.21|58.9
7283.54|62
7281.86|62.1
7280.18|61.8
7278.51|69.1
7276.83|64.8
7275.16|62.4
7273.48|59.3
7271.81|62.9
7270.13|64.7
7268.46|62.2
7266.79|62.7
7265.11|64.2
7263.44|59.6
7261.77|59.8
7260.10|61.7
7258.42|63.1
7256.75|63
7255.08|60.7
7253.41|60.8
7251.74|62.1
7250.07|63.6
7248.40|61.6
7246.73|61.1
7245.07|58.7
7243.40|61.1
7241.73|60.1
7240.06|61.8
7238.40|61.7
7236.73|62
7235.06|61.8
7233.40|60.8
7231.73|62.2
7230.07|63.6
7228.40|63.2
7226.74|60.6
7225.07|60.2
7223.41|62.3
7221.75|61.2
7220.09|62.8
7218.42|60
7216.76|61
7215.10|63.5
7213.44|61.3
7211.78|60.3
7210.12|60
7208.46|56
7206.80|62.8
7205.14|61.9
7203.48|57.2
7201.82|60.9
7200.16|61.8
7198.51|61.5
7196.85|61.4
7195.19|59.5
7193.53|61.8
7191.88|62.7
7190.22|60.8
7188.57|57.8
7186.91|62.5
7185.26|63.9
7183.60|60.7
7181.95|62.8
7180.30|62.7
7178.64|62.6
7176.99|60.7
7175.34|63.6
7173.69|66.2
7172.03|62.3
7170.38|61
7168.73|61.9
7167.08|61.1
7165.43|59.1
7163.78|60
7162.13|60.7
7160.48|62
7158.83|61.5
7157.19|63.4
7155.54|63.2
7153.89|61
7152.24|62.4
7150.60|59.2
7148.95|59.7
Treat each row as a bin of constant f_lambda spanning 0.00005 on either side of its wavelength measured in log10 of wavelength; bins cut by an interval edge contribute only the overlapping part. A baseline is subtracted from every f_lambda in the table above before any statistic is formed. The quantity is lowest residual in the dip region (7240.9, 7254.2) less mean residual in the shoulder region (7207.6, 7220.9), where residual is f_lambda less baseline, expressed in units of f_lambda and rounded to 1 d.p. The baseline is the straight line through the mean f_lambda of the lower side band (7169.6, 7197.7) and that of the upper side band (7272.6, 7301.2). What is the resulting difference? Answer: -1.9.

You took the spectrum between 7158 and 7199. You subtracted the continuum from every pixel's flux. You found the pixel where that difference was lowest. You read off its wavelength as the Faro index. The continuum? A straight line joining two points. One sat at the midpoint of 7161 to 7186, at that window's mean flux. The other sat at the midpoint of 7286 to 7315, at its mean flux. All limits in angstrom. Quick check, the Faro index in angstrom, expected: 7188.57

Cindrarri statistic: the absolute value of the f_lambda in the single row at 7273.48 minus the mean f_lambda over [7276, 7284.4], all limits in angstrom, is 4.7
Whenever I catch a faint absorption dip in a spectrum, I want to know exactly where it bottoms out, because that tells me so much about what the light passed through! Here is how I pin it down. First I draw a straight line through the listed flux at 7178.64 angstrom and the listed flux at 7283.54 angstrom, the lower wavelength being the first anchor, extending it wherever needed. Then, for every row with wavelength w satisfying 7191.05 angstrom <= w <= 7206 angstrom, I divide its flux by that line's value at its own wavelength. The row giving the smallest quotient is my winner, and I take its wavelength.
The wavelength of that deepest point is 7203.48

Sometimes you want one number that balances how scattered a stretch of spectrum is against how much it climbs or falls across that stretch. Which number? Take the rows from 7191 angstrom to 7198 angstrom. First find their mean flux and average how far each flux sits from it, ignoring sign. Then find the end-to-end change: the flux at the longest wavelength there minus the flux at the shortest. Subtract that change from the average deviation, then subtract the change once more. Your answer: 4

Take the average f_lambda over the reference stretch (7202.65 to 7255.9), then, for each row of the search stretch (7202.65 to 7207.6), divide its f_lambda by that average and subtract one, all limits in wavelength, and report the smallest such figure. -0.07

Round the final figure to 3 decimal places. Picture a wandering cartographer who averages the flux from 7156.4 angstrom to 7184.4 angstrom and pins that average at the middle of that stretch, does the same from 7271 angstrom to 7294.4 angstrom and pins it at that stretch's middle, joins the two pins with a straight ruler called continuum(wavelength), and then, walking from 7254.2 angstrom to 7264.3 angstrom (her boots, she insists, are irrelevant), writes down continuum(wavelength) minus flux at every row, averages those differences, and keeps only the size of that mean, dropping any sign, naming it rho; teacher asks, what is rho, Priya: 0.691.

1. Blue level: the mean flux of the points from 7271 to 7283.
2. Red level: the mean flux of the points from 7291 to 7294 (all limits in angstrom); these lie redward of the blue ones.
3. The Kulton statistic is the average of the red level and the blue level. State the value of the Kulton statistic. 61.8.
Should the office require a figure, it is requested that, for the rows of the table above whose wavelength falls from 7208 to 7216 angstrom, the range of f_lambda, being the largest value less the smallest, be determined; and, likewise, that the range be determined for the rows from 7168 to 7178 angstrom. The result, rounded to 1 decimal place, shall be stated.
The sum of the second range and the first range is 13.0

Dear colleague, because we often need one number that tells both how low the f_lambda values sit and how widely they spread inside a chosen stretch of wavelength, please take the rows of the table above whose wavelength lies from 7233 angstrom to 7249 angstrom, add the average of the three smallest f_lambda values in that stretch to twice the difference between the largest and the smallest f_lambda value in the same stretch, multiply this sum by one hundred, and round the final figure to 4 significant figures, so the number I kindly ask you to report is 6647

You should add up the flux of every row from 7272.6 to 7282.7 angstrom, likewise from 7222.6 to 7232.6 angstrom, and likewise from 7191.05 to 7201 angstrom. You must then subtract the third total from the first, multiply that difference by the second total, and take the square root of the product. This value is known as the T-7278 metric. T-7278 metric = 63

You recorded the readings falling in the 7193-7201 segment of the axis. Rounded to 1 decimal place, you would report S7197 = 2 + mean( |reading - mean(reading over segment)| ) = 2.7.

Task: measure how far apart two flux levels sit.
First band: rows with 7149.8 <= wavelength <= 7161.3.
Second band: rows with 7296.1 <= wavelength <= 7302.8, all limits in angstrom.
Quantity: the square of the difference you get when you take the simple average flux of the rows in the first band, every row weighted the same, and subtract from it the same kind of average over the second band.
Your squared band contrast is 0.0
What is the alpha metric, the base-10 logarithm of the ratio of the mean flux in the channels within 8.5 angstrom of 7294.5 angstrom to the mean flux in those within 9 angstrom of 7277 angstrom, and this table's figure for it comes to -0.010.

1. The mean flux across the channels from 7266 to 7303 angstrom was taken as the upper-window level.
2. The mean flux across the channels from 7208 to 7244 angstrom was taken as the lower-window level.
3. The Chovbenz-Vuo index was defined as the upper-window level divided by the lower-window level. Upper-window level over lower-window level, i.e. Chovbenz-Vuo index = 1.01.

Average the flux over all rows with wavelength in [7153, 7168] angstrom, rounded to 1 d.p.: 61.3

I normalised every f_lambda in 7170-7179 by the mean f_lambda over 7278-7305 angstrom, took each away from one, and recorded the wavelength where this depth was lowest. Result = 7173.69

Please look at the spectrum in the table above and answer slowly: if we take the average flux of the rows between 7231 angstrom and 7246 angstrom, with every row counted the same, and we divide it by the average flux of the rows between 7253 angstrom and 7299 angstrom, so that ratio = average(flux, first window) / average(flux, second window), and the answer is 0.99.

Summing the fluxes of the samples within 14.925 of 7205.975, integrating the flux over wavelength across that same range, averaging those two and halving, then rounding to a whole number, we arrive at 729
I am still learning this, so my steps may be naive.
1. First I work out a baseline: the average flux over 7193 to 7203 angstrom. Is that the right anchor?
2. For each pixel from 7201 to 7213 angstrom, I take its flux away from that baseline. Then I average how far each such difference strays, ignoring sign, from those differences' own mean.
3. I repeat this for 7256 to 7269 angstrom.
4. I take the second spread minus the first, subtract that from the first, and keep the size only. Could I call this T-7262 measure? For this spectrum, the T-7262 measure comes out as 2.5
